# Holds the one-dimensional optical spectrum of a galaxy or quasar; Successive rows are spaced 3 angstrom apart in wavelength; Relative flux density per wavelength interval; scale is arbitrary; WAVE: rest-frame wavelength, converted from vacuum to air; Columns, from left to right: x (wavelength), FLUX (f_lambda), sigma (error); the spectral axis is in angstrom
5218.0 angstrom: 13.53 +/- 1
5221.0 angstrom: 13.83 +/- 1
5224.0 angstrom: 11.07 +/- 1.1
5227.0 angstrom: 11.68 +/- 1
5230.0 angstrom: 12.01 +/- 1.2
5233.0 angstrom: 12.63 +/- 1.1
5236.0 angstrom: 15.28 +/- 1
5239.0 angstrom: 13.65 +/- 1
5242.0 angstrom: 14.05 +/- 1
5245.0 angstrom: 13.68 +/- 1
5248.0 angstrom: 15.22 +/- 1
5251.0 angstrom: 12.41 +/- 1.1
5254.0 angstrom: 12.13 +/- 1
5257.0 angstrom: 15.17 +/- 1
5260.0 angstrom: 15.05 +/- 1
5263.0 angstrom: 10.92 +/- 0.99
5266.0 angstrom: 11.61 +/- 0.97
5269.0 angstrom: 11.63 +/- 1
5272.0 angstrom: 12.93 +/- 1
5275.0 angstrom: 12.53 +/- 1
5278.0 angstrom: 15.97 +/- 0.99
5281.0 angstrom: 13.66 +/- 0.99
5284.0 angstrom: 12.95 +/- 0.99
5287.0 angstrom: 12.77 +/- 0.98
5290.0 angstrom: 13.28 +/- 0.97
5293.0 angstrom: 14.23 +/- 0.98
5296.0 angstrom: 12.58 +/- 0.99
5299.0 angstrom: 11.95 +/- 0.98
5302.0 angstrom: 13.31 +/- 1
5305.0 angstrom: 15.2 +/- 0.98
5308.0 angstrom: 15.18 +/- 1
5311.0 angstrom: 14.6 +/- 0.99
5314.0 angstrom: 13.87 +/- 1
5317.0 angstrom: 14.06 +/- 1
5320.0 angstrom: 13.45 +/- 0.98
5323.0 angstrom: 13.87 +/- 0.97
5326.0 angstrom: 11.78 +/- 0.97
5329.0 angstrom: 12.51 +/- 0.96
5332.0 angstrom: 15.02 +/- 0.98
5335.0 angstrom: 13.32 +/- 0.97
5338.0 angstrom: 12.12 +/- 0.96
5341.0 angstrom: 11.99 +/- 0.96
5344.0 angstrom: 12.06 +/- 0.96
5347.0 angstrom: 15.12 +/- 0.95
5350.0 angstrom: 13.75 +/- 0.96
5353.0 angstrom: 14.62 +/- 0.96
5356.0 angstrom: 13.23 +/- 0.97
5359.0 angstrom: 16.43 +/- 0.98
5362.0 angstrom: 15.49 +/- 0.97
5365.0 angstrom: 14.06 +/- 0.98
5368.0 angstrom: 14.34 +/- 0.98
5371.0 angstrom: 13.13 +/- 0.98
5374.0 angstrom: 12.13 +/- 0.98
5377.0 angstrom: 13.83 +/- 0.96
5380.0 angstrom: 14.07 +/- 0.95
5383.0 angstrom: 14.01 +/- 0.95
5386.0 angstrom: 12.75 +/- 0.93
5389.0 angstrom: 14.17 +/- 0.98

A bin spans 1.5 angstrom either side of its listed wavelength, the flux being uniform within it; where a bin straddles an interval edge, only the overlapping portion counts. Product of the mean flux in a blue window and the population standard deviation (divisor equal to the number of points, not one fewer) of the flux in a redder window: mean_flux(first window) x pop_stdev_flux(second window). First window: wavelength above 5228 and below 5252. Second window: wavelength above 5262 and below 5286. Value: 20.0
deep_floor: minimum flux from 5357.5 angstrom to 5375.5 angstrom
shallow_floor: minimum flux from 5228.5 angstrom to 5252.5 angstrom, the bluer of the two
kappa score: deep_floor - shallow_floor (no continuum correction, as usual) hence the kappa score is 0.12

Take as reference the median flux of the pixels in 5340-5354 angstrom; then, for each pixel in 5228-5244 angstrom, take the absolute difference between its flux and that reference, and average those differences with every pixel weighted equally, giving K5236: 1.0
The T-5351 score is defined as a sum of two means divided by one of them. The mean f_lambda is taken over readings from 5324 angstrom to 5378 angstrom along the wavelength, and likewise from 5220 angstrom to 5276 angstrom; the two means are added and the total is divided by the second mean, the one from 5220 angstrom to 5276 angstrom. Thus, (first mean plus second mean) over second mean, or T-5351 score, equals 2.04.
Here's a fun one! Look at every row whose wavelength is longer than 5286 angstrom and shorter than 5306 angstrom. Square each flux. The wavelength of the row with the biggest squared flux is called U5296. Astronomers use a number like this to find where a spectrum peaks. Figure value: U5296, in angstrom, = 5305.0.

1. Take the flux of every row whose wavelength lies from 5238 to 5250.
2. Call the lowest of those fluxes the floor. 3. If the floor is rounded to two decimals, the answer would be 13.65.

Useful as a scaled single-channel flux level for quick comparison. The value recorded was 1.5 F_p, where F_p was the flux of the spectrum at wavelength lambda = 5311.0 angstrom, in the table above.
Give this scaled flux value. 21.9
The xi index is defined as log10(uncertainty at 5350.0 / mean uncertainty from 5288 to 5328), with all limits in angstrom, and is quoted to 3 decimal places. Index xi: -0.011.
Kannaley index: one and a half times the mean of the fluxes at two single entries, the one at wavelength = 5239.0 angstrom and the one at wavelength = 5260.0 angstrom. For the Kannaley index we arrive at 21.5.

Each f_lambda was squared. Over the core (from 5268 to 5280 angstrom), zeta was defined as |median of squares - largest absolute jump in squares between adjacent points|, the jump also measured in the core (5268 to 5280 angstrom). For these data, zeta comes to 64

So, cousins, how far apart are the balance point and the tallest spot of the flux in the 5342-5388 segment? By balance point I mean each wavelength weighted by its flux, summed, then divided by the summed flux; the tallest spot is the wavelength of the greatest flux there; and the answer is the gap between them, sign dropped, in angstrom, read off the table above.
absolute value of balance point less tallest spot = 5.8 angstrom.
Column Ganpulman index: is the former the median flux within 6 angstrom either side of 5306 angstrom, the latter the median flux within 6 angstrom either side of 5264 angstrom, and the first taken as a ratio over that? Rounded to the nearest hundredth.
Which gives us 1.28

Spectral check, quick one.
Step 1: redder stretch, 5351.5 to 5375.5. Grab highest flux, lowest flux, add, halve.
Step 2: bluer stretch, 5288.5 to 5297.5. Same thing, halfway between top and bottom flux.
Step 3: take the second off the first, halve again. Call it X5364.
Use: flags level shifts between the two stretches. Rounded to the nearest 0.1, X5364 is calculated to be 0.4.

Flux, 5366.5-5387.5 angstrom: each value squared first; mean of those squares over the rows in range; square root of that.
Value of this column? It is 13.49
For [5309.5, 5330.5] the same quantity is 13.48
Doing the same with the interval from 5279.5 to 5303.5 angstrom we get 13.11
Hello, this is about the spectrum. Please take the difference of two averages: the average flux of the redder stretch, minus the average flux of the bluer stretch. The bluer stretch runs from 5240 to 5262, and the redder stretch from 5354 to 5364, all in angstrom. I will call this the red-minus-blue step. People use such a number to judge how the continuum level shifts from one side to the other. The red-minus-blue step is 1.1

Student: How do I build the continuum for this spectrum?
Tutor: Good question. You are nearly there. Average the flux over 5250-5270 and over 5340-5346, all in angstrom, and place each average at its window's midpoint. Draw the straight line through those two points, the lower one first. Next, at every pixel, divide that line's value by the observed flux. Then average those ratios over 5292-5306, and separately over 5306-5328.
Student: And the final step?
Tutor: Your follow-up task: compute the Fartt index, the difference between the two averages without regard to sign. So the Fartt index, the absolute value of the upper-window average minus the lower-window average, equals 0.04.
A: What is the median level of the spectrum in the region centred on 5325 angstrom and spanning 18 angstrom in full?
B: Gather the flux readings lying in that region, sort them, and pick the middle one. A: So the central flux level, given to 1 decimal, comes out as 13.7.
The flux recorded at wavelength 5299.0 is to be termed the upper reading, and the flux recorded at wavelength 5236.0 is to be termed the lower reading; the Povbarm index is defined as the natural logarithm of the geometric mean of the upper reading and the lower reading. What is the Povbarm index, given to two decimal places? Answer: 2.60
